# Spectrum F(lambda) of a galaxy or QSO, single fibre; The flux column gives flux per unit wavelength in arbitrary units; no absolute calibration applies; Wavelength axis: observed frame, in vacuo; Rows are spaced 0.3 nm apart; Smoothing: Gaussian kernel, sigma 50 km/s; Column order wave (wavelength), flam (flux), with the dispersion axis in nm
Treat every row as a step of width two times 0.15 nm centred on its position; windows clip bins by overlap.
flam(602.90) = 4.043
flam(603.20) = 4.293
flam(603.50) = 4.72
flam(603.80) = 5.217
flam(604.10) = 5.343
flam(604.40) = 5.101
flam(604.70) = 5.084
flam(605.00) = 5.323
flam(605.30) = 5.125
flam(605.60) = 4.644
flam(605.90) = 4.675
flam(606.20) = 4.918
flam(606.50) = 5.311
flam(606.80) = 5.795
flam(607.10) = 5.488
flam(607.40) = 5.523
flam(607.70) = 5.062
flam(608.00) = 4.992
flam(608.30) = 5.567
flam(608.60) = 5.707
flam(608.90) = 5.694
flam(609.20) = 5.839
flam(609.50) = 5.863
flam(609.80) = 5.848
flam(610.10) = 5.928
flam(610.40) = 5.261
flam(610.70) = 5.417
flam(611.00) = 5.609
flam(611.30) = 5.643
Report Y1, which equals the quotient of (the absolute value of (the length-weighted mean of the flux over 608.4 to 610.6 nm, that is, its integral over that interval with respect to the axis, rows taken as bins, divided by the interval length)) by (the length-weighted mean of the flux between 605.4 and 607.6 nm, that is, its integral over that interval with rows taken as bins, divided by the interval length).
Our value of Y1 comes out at 1.10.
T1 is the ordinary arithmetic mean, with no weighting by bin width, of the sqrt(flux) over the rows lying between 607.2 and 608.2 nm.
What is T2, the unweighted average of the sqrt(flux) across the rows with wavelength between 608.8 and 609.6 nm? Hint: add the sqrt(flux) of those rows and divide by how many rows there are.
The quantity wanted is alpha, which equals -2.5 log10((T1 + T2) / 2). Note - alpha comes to -0.92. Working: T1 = 2.28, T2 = 2.41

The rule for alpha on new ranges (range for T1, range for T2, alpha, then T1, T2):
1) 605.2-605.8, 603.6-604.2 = -0.88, 2.21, 2.30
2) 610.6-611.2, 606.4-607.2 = -0.93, 2.35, 2.35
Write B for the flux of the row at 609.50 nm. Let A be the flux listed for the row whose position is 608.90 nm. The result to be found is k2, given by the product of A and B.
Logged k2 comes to 33.4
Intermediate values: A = 5.694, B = 5.863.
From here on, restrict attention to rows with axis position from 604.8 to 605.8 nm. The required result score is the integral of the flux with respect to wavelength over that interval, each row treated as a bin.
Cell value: 5.02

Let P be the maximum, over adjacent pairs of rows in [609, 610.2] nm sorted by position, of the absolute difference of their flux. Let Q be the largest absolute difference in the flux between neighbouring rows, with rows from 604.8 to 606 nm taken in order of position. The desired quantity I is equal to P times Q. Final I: 0.04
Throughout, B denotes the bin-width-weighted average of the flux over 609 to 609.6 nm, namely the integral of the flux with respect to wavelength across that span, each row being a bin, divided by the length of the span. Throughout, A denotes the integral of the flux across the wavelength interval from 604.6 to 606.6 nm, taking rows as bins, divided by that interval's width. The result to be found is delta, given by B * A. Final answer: 29.2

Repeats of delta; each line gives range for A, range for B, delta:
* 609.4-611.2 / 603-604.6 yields 27.7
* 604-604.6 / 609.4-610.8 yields 29.5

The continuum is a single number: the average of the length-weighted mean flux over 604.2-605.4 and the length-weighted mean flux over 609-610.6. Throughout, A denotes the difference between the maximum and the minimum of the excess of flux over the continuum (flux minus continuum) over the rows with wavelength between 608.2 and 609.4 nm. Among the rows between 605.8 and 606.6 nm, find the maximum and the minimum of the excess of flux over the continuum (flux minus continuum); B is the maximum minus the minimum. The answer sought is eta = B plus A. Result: 0.91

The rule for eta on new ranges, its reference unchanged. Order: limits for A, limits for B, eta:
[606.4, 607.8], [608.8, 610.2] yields 0.97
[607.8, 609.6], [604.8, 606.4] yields 1.55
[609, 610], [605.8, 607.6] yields 1.14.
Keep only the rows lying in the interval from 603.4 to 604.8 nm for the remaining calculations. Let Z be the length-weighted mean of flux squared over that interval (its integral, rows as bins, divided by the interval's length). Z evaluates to 26.1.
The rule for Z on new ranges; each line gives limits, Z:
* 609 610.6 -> 33.0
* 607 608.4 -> 28.3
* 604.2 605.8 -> 25.6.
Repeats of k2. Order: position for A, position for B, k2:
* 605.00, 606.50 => 28.3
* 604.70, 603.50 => 24.0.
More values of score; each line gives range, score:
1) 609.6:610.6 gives 5.68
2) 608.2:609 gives 4.53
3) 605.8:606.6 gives 3.97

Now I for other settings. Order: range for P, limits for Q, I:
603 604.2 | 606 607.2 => 0.24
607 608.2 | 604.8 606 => 0.22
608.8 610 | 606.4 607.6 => 0.07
